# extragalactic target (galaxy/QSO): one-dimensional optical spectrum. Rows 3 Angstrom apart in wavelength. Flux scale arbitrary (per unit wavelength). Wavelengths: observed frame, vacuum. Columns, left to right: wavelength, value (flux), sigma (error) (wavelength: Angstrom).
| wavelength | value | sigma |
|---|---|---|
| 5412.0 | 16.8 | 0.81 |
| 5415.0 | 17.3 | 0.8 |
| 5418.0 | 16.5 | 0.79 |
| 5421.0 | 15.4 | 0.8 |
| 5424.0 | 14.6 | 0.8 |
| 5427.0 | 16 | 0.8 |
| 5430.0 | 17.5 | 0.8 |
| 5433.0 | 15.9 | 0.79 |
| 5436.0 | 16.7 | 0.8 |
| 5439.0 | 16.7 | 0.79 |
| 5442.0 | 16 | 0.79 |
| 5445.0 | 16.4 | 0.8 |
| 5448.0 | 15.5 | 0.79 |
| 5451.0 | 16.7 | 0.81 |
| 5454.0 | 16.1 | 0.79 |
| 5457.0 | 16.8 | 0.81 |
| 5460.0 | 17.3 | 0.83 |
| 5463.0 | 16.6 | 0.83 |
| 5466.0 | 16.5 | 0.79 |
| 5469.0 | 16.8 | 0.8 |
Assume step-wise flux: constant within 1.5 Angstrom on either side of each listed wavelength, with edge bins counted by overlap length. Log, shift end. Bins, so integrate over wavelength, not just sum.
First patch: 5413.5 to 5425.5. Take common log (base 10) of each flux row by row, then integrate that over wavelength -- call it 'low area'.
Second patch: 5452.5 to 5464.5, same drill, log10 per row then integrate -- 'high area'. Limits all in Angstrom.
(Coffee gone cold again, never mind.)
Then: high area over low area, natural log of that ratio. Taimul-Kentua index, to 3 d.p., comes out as 0.017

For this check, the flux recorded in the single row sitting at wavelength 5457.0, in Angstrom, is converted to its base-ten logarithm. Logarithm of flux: 1.23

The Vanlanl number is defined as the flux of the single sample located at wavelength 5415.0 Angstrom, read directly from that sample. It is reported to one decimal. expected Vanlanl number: 17.3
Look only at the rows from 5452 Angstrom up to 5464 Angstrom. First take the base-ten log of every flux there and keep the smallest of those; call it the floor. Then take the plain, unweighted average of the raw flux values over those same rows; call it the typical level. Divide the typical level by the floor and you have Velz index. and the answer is 13.8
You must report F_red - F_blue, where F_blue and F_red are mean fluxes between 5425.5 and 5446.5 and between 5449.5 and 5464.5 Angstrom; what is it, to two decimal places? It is 0.24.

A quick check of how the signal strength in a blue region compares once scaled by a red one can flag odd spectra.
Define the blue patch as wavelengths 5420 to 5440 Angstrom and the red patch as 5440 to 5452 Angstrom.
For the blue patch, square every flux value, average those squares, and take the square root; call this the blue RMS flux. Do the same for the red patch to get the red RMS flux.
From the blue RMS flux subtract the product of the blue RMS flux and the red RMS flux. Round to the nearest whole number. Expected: -245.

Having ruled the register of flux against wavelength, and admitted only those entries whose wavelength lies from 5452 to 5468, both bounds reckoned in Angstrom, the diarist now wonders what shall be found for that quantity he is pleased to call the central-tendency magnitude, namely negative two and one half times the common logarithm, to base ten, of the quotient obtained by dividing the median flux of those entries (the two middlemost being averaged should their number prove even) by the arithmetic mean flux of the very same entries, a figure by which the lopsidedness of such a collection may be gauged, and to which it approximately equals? 0.004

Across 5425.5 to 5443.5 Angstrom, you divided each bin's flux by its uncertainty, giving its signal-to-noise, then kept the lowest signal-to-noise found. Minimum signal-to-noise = 20.0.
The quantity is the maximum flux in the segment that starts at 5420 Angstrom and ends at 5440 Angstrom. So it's 17.5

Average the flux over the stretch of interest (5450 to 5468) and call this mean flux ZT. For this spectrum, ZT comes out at 16.67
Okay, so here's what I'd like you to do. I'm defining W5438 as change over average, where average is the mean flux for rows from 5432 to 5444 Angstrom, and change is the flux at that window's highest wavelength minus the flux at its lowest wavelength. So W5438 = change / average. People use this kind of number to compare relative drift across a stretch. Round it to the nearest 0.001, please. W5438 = 0.006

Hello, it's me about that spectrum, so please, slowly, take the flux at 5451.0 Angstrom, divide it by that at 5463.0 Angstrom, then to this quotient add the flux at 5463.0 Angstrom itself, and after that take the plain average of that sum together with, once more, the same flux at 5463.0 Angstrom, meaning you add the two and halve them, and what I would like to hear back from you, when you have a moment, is 17.1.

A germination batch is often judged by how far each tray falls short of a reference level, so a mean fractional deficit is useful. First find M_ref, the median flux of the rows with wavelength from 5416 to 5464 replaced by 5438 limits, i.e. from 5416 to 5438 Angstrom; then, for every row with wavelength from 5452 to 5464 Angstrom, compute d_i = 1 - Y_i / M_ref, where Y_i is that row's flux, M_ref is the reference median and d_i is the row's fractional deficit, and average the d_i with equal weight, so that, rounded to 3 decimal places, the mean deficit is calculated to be -0.044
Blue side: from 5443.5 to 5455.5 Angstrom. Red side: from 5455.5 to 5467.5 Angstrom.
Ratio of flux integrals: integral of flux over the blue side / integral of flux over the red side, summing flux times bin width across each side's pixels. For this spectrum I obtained 0.96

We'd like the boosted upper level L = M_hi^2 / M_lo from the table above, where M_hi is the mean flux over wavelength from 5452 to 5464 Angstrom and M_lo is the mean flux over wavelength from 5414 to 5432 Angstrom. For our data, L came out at 17.2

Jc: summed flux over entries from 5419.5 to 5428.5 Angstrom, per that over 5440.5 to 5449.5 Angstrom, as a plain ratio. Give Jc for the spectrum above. 0.96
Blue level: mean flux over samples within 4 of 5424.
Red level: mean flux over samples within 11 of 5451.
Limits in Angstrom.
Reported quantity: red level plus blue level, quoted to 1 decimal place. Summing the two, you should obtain 31.7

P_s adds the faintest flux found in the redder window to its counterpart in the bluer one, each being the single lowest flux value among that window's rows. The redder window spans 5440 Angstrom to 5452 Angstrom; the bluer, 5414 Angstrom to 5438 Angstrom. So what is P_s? 30.1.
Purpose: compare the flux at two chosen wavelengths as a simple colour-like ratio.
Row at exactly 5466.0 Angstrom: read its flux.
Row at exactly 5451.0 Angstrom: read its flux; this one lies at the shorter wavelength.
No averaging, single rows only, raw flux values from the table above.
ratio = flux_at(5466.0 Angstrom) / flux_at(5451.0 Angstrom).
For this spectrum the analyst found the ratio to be 0.99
